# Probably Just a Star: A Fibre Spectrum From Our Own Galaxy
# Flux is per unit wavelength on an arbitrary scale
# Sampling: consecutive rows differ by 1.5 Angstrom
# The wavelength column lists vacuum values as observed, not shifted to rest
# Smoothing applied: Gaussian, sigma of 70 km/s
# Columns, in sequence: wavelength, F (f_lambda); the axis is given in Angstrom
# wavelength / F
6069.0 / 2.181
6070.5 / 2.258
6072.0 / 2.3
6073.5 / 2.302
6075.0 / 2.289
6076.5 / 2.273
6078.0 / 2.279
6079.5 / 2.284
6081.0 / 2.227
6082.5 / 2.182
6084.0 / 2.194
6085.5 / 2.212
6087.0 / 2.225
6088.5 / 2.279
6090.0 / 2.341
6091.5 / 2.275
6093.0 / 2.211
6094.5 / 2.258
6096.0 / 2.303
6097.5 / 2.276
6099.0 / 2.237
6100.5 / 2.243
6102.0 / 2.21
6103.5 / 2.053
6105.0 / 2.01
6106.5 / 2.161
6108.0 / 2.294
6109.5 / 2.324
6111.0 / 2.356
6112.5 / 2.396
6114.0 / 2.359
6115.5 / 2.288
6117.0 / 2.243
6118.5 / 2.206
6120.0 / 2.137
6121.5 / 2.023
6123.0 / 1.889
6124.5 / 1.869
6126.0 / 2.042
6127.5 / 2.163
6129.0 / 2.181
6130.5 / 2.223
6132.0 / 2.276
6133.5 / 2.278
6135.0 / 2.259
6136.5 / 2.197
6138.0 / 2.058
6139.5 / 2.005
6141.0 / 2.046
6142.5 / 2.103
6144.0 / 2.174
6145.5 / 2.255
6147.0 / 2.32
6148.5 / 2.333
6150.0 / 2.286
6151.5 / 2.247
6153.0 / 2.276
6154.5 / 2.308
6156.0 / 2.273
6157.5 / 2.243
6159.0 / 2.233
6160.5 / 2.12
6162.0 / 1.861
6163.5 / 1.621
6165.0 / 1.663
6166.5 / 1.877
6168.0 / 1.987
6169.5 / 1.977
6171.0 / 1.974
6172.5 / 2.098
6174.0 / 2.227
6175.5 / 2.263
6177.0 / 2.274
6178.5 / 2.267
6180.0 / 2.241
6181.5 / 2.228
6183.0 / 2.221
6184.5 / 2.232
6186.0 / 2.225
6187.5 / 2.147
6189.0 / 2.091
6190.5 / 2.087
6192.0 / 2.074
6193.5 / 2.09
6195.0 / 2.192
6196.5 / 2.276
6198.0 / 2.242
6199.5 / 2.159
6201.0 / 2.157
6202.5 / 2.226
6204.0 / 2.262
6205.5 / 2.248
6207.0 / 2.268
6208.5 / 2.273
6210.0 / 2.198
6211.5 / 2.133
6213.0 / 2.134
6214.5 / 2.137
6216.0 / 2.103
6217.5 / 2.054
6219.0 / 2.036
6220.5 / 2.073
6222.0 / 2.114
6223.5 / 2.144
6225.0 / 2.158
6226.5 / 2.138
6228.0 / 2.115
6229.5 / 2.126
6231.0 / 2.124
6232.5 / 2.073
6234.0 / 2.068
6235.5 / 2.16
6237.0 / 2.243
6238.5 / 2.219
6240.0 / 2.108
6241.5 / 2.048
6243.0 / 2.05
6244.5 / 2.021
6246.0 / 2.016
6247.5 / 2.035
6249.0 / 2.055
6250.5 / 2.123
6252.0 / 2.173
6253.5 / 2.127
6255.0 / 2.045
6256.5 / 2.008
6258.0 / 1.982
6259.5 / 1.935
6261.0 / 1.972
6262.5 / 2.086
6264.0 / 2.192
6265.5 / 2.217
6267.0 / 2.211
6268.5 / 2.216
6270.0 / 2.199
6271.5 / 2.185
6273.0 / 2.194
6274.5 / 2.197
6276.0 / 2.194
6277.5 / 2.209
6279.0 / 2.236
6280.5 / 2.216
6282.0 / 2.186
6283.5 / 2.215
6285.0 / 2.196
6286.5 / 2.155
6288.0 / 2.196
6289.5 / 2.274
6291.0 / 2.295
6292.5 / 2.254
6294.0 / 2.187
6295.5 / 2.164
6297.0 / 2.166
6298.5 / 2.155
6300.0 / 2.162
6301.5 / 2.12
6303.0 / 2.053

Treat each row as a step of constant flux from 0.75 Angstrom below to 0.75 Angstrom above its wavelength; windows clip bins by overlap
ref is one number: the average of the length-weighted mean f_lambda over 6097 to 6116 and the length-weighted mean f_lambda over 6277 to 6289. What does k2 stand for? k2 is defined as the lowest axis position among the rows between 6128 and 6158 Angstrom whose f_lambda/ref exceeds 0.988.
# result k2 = 6130.5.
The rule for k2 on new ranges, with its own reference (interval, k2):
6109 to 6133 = 6109.5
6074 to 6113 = 6075.0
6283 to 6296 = 6283.5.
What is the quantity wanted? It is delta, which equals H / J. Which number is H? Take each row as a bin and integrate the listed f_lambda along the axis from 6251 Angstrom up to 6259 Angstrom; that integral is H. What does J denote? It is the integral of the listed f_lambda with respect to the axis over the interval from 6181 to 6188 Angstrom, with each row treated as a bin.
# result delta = 1.07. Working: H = 16.5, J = 15.5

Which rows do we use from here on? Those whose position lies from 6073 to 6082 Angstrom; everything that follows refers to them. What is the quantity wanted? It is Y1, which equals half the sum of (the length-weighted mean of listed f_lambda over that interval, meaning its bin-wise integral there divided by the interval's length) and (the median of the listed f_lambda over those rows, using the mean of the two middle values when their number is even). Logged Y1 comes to 2.28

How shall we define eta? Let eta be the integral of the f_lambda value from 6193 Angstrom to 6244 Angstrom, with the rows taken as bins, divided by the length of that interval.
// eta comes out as 2.15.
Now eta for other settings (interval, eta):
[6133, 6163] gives 2.19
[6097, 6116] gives 2.25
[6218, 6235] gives 2.11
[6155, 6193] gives 2.10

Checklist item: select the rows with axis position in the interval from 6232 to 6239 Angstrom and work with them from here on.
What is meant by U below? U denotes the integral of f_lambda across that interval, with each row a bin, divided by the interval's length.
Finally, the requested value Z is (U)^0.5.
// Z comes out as 1.47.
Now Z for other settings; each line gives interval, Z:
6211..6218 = 1.45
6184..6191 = 1.47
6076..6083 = 1.50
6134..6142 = 1.46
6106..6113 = 1.52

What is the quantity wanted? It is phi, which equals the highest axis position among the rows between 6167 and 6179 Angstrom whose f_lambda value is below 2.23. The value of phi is 6174.0 Angstrom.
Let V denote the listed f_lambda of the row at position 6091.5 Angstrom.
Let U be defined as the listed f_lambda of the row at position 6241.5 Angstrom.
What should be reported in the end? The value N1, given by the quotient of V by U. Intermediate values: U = 2.048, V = 2.275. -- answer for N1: 1.11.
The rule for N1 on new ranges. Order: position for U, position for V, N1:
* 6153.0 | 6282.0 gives 0.96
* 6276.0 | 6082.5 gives 0.99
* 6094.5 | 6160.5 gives 0.94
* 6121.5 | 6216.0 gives 1.04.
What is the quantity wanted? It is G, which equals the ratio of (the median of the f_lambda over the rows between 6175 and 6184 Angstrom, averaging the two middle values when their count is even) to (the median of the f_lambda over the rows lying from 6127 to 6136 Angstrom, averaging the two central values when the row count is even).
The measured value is 1.00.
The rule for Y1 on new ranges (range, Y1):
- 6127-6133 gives 2.21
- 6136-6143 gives 2.07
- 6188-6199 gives 2.12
